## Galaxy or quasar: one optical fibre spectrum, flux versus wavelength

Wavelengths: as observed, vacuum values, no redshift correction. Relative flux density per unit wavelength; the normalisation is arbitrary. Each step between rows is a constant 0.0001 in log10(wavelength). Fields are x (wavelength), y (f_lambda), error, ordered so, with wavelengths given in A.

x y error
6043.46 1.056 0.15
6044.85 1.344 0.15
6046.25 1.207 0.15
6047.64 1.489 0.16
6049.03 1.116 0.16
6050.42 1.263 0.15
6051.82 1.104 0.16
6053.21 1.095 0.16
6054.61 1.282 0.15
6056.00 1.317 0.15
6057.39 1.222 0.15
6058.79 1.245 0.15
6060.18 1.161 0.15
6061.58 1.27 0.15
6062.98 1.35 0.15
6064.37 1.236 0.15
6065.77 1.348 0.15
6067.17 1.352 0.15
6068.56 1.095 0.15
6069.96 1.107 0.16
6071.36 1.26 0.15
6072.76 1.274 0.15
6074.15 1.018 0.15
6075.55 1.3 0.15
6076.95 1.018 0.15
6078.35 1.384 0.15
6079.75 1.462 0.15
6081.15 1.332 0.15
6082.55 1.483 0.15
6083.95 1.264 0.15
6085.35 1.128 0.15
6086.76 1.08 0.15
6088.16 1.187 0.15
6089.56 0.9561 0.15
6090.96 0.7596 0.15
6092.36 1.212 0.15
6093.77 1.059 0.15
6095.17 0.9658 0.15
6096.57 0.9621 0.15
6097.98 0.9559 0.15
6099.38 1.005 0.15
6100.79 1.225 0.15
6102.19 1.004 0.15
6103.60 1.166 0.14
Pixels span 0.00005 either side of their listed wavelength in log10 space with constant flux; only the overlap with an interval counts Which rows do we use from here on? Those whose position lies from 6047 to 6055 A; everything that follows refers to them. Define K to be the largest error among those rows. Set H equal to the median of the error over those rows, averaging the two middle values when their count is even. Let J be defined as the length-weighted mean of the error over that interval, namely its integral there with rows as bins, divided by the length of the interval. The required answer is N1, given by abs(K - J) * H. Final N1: 0.0005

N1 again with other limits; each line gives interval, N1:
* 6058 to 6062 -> 0.0000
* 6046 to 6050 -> 0.0004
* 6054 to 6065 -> 0.0000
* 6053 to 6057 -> 0.0011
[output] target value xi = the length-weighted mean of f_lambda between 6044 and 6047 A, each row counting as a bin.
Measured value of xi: 1.27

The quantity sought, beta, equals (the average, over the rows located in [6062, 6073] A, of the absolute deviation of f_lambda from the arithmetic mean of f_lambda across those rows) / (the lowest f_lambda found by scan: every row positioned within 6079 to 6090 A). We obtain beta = 0.084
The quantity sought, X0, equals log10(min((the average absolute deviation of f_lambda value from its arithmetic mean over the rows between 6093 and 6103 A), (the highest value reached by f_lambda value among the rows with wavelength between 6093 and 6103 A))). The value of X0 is -1.18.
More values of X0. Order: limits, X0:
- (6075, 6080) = -0.86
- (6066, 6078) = -0.93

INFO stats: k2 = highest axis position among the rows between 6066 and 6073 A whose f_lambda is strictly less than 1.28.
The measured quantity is 6072.76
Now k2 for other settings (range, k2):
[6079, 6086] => 6085.35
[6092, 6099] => 6097.98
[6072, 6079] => 6076.95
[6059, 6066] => 6064.37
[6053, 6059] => 6058.79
